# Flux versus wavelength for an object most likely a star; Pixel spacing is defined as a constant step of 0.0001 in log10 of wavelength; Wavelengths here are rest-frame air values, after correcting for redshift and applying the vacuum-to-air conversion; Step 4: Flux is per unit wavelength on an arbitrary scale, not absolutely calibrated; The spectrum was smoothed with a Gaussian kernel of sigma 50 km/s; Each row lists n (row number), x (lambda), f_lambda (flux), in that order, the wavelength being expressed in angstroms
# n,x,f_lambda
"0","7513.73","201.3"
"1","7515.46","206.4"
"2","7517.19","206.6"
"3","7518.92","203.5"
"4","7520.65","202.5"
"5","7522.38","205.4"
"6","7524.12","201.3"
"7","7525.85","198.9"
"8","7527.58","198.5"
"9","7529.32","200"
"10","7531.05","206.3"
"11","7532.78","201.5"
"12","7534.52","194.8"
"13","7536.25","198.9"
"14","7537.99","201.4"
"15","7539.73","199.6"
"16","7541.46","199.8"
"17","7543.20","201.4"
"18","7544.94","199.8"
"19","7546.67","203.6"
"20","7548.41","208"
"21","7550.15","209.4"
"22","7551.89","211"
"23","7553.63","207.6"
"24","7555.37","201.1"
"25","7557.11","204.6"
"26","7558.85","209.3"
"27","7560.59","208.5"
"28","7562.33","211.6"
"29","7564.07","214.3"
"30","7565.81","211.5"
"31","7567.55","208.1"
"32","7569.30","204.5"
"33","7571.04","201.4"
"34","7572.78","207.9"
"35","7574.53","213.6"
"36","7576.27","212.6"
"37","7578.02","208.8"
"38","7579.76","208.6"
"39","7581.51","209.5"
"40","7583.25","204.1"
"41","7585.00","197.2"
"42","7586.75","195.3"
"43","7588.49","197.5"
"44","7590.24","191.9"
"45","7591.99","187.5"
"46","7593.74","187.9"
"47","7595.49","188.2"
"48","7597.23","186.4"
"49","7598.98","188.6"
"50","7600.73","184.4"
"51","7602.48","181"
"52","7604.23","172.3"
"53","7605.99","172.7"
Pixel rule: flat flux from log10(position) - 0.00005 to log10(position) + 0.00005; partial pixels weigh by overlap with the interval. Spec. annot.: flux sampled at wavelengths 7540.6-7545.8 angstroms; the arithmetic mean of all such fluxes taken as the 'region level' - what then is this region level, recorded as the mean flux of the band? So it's 200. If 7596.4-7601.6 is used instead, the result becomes 186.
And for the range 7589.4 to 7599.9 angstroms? 188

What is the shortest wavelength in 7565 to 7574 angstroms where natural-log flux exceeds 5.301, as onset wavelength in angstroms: 7565.81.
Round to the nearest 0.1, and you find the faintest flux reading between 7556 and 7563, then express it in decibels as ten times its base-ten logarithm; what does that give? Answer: 23.1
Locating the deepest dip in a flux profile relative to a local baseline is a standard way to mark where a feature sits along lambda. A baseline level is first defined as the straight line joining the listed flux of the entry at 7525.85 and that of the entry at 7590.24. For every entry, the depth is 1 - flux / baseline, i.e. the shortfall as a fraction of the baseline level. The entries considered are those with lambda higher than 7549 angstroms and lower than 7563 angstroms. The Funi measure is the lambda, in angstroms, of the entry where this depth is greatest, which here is 7555.37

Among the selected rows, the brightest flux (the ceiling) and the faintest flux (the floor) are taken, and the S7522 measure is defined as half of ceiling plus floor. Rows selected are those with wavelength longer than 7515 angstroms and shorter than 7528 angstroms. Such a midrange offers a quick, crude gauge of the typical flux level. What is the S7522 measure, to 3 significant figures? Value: 203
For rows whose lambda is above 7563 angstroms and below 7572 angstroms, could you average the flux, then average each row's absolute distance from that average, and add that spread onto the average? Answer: 212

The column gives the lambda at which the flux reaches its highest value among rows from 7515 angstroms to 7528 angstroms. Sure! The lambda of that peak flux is 7517.19 angstroms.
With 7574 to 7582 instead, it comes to 7574.53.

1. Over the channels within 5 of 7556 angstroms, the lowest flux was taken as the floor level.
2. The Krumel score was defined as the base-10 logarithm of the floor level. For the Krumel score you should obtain 2.30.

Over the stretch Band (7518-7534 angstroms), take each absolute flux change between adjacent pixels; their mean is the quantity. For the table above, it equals 2.9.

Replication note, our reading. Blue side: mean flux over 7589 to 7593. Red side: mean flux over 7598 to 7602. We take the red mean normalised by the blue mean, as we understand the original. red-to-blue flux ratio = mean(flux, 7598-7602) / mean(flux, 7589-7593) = 0.98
